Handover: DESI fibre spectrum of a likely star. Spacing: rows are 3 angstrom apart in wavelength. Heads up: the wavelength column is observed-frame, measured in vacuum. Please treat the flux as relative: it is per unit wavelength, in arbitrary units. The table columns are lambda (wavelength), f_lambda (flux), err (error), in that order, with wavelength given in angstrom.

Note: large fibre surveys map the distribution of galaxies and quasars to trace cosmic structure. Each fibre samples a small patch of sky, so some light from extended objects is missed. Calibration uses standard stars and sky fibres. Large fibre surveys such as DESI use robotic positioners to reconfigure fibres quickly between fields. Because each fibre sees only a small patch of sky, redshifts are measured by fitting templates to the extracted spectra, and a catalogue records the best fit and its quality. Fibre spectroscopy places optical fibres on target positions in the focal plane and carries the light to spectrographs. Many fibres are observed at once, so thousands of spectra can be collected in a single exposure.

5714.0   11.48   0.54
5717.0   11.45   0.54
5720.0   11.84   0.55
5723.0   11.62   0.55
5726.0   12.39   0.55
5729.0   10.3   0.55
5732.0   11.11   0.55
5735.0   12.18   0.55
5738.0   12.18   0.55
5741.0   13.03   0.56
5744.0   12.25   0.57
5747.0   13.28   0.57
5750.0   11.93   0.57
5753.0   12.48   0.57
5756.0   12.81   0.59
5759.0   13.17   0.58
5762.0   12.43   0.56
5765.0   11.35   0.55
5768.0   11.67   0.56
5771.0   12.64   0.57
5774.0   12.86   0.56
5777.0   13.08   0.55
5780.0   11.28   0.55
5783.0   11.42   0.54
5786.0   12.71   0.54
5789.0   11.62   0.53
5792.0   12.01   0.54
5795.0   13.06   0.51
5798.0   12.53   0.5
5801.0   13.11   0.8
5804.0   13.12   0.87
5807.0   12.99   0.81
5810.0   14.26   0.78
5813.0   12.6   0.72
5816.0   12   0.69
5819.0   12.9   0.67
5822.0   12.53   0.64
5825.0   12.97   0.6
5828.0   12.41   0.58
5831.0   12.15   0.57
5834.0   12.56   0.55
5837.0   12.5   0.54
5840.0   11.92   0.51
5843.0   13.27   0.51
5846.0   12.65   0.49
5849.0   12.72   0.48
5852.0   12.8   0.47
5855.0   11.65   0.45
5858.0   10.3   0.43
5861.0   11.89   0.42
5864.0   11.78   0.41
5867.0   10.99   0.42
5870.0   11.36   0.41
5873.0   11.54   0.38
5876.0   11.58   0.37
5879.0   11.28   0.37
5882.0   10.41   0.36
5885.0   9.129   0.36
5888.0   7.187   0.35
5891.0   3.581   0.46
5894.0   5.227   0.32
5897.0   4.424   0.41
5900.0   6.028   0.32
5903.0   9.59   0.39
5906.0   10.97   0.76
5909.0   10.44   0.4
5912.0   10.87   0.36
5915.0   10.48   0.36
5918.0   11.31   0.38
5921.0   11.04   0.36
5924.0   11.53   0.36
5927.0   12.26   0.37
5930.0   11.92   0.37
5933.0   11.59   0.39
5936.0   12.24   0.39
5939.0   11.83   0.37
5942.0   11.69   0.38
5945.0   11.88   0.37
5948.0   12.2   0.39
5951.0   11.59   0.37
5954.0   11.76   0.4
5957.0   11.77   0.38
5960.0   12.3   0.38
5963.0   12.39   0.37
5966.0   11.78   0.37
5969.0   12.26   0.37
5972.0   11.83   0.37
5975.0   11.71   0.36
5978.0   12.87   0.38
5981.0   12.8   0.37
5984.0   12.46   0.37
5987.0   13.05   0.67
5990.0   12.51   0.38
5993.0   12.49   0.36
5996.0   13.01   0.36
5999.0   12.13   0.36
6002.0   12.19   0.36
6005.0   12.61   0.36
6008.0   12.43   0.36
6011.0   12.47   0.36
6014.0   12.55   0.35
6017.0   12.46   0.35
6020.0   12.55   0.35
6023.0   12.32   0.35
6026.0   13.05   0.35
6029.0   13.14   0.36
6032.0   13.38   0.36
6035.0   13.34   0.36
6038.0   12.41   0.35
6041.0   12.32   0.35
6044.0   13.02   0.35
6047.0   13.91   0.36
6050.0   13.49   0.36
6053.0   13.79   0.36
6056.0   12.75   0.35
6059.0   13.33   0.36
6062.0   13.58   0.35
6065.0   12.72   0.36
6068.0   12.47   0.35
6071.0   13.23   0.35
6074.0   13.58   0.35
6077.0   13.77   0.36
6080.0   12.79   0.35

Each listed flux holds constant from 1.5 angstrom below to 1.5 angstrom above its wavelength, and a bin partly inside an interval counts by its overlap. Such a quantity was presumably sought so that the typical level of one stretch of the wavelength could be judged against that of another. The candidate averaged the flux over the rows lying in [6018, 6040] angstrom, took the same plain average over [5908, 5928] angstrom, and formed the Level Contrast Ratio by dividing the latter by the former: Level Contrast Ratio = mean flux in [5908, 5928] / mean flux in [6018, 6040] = 0.86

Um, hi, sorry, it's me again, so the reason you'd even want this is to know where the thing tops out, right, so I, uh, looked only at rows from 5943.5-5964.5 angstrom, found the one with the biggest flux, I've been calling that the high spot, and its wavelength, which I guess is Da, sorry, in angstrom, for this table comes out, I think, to 5963.0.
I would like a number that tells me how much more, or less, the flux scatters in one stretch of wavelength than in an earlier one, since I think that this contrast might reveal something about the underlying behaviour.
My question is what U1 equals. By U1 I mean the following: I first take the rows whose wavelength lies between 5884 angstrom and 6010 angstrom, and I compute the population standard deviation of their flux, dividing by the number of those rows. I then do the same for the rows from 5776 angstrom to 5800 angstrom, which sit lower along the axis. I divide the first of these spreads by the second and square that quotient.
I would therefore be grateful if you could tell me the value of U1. 11.4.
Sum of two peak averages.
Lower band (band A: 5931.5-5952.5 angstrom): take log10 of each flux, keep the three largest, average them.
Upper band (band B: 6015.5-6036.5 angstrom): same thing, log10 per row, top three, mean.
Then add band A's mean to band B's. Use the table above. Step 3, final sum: 2.21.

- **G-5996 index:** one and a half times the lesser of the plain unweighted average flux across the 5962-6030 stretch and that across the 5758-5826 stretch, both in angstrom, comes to 18.7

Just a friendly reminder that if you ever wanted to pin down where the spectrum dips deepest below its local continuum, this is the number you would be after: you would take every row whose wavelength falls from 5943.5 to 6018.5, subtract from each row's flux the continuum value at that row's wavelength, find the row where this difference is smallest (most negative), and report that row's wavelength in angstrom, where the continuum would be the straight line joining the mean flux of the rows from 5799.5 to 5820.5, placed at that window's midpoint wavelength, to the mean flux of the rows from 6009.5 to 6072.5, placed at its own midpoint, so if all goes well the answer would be 5951.0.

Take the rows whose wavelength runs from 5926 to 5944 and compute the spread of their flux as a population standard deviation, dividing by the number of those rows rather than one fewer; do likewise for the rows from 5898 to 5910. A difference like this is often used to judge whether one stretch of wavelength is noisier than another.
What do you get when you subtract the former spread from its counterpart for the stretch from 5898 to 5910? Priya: 1.7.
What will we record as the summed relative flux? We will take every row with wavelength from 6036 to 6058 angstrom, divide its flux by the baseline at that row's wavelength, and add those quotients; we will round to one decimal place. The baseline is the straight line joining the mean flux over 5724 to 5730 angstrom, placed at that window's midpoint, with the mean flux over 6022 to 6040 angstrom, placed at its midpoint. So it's 7.0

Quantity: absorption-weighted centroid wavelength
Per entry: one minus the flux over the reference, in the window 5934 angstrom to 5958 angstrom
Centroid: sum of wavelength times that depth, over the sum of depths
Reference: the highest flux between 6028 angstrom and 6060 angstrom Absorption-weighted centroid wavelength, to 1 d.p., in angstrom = 5946.8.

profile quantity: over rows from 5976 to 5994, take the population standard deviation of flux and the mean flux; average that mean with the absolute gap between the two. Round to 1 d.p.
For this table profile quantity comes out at 12.6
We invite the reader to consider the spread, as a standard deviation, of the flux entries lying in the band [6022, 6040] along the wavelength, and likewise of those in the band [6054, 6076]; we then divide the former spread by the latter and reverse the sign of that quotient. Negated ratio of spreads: -1.0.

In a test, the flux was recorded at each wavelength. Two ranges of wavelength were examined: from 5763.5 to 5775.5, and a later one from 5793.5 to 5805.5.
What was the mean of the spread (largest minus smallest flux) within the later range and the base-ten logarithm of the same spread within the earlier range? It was 0.384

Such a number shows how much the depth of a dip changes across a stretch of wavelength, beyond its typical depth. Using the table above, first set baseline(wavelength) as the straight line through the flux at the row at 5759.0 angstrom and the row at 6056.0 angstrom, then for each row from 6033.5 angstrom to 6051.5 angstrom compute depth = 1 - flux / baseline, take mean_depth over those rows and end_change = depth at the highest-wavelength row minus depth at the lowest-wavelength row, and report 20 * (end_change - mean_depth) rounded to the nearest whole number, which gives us 0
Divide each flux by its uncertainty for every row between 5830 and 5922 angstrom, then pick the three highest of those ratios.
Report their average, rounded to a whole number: 31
